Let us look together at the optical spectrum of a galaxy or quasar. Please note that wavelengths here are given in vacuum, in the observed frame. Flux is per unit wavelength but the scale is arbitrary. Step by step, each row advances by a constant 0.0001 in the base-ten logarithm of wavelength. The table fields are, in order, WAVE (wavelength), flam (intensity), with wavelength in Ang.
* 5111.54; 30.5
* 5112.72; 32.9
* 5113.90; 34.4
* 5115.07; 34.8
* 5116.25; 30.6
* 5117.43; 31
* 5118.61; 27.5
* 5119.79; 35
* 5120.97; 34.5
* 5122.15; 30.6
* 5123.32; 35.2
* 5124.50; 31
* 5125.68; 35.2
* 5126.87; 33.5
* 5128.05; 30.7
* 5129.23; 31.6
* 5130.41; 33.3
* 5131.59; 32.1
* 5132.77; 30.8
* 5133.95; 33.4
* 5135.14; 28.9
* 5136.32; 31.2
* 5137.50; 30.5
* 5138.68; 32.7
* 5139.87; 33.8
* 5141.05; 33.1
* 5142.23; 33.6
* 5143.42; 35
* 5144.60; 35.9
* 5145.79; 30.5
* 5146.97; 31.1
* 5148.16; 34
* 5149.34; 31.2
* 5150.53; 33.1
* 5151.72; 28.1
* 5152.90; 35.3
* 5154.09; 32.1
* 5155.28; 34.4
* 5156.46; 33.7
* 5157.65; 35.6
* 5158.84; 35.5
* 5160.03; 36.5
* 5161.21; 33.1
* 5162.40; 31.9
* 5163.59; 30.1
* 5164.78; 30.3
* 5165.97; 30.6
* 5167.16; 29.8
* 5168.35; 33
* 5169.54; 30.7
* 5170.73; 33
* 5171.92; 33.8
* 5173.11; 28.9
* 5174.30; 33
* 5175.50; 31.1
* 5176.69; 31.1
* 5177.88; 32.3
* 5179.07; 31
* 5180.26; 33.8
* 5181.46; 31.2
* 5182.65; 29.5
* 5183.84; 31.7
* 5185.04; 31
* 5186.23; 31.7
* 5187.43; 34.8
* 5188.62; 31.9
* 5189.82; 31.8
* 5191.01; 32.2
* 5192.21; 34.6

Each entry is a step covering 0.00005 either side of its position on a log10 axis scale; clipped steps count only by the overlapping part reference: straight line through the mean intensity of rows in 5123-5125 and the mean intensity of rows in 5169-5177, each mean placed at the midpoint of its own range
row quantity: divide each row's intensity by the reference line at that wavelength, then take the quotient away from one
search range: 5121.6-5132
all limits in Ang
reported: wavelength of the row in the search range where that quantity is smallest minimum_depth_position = 5125.68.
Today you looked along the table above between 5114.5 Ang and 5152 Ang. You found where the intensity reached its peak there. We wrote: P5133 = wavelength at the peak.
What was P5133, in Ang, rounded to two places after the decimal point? 5144.60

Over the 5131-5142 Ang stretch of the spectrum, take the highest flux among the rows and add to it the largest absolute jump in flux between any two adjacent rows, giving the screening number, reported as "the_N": 38.3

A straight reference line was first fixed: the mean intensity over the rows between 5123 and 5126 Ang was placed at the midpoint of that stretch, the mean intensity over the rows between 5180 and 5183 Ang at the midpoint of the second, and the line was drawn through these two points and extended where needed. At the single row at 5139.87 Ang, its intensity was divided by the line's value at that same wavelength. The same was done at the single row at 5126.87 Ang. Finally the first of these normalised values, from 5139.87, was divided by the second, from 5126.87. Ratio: 1.02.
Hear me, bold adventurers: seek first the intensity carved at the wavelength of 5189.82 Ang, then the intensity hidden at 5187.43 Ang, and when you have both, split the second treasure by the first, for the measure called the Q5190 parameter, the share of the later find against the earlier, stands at 1.09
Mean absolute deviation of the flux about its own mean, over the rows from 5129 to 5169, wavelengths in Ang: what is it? 1.74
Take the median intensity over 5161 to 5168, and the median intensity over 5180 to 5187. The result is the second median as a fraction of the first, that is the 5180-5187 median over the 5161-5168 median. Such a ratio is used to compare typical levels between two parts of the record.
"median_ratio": 1.03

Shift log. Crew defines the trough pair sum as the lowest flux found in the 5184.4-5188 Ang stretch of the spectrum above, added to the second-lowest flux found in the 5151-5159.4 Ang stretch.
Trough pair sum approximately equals 63.1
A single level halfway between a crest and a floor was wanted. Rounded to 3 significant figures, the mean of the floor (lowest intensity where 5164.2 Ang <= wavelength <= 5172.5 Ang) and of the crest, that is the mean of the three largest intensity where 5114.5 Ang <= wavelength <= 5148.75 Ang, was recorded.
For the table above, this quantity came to 32.6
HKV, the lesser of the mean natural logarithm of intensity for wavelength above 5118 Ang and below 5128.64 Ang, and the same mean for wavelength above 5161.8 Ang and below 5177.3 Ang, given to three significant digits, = 3.44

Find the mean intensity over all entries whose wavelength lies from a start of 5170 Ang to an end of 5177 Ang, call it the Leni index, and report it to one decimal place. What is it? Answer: 31.8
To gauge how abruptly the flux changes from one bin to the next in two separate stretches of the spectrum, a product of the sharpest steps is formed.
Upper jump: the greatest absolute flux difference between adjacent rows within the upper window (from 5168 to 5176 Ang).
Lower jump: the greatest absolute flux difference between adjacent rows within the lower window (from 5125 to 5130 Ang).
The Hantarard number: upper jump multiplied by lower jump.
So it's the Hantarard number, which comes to 13.7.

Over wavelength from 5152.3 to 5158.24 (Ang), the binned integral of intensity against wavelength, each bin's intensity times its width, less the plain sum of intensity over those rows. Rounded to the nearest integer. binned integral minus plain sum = 32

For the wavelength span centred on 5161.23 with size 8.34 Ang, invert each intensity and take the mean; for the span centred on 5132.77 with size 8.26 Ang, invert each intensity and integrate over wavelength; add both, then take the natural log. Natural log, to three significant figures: -1.23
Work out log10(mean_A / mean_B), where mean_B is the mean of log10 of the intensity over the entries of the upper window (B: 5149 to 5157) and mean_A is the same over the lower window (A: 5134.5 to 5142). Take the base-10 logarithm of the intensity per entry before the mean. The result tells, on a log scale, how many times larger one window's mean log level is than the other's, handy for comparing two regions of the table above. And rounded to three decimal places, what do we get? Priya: -0.003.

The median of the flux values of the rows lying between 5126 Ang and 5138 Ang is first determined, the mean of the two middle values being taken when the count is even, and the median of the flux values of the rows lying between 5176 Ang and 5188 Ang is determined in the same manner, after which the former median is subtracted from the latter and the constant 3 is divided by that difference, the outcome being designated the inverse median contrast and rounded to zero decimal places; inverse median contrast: 60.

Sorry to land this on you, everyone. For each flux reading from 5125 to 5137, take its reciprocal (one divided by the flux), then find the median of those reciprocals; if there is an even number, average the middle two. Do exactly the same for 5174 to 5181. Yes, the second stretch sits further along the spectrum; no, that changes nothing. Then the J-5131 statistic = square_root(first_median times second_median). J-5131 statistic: 0.0315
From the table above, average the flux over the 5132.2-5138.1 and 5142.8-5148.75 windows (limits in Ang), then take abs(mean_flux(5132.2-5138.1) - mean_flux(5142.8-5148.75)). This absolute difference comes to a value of 2.3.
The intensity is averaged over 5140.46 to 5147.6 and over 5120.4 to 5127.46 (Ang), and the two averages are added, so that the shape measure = 66.5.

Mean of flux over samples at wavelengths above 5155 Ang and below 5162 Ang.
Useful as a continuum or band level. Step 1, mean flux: 34.8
